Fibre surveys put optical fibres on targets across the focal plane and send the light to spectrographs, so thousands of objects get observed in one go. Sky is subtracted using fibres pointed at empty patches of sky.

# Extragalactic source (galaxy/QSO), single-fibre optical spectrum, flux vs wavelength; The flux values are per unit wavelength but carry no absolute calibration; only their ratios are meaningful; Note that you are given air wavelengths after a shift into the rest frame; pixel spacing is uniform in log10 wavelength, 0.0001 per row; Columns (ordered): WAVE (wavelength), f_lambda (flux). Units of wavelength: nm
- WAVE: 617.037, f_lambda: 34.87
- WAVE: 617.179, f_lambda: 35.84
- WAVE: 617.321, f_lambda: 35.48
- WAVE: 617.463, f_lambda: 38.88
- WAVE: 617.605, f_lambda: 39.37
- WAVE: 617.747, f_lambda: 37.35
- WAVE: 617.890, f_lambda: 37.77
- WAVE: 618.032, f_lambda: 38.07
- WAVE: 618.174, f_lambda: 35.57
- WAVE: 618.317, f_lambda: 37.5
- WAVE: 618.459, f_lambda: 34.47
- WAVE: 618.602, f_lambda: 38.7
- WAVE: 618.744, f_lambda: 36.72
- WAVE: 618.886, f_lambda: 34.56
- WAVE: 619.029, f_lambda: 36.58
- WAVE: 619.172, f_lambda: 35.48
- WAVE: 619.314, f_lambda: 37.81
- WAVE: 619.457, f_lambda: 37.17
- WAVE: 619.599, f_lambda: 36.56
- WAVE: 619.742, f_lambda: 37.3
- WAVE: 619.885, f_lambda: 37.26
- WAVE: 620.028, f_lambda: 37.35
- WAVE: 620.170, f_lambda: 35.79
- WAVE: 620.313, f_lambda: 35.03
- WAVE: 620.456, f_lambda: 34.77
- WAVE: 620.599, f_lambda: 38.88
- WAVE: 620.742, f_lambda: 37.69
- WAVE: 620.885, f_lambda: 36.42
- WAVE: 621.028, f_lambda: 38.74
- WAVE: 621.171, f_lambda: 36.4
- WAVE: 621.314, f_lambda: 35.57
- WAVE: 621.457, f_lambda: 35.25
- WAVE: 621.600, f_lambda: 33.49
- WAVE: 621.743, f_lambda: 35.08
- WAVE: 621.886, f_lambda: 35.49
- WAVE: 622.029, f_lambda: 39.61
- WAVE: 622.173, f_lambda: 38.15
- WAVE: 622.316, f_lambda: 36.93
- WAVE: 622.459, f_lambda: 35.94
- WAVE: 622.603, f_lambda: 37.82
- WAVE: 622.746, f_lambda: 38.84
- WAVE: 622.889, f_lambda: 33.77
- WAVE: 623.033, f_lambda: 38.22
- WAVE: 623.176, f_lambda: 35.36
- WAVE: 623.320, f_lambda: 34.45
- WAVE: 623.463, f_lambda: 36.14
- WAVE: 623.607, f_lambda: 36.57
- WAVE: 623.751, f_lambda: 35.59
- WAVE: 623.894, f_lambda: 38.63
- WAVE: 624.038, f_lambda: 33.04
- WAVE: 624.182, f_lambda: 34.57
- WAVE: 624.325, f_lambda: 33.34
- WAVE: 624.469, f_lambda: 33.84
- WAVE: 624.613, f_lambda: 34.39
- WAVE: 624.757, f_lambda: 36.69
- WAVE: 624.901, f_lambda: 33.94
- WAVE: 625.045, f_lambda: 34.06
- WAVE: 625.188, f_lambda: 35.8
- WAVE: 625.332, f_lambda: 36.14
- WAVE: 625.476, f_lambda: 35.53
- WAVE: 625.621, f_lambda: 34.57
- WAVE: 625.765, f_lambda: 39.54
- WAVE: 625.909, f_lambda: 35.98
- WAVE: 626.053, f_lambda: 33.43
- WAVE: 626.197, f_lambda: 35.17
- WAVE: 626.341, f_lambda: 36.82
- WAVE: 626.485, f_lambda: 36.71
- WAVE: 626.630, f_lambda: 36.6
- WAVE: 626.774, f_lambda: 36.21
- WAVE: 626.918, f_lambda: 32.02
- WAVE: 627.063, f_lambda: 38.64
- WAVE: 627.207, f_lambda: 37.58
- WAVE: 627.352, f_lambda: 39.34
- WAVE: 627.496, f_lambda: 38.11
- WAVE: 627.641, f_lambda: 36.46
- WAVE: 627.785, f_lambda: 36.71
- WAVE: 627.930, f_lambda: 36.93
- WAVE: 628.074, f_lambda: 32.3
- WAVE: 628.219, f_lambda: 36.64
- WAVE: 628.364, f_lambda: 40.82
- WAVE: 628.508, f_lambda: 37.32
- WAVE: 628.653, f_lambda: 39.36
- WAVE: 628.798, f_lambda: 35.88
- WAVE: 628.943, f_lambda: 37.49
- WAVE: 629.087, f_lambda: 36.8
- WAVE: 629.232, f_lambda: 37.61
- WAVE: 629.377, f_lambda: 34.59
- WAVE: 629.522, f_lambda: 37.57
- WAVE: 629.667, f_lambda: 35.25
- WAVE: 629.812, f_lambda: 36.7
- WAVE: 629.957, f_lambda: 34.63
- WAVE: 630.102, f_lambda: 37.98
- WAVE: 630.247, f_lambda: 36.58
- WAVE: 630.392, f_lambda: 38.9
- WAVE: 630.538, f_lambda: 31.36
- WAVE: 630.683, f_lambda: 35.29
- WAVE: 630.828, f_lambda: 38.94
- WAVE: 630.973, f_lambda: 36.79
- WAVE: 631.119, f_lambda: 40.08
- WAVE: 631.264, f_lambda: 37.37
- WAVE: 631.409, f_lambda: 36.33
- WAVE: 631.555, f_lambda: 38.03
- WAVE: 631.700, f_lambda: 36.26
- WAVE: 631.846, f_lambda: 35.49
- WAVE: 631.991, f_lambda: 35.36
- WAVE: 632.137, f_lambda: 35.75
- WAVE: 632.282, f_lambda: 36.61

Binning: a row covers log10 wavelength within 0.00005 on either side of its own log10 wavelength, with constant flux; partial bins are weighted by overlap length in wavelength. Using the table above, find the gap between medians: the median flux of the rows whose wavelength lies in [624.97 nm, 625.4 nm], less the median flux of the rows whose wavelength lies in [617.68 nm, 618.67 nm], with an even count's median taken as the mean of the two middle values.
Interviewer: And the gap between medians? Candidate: -1.7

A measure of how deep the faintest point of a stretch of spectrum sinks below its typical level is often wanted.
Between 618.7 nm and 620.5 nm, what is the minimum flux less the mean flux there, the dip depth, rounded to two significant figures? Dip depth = -1.8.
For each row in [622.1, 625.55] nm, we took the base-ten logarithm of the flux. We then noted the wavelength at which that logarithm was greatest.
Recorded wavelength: 622.746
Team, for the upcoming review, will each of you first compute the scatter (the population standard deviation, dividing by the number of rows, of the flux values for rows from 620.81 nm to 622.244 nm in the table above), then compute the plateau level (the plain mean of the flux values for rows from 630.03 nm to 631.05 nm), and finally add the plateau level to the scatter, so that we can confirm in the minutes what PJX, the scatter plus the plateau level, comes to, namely 38.3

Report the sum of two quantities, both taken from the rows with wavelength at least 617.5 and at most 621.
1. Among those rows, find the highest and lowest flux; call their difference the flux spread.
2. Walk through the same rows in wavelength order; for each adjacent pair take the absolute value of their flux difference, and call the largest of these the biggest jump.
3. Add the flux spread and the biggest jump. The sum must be 9.1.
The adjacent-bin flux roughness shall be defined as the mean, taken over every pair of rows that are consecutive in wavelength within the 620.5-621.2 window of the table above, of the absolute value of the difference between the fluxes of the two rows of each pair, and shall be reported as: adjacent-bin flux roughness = 1.8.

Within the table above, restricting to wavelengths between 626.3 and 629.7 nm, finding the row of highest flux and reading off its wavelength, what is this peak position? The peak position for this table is 628.364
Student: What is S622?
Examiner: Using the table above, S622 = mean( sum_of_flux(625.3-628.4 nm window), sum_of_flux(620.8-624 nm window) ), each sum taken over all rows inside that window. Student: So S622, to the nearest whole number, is 802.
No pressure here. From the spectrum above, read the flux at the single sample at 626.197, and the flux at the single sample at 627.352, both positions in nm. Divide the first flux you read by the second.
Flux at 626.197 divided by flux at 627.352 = 0.89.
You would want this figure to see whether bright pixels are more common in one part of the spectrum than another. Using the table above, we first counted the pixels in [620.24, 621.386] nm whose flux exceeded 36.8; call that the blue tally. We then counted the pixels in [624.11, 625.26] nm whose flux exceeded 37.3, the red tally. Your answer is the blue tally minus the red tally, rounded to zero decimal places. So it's 3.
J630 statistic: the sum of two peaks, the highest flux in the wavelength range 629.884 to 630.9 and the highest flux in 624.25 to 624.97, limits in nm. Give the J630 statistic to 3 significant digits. 75.6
